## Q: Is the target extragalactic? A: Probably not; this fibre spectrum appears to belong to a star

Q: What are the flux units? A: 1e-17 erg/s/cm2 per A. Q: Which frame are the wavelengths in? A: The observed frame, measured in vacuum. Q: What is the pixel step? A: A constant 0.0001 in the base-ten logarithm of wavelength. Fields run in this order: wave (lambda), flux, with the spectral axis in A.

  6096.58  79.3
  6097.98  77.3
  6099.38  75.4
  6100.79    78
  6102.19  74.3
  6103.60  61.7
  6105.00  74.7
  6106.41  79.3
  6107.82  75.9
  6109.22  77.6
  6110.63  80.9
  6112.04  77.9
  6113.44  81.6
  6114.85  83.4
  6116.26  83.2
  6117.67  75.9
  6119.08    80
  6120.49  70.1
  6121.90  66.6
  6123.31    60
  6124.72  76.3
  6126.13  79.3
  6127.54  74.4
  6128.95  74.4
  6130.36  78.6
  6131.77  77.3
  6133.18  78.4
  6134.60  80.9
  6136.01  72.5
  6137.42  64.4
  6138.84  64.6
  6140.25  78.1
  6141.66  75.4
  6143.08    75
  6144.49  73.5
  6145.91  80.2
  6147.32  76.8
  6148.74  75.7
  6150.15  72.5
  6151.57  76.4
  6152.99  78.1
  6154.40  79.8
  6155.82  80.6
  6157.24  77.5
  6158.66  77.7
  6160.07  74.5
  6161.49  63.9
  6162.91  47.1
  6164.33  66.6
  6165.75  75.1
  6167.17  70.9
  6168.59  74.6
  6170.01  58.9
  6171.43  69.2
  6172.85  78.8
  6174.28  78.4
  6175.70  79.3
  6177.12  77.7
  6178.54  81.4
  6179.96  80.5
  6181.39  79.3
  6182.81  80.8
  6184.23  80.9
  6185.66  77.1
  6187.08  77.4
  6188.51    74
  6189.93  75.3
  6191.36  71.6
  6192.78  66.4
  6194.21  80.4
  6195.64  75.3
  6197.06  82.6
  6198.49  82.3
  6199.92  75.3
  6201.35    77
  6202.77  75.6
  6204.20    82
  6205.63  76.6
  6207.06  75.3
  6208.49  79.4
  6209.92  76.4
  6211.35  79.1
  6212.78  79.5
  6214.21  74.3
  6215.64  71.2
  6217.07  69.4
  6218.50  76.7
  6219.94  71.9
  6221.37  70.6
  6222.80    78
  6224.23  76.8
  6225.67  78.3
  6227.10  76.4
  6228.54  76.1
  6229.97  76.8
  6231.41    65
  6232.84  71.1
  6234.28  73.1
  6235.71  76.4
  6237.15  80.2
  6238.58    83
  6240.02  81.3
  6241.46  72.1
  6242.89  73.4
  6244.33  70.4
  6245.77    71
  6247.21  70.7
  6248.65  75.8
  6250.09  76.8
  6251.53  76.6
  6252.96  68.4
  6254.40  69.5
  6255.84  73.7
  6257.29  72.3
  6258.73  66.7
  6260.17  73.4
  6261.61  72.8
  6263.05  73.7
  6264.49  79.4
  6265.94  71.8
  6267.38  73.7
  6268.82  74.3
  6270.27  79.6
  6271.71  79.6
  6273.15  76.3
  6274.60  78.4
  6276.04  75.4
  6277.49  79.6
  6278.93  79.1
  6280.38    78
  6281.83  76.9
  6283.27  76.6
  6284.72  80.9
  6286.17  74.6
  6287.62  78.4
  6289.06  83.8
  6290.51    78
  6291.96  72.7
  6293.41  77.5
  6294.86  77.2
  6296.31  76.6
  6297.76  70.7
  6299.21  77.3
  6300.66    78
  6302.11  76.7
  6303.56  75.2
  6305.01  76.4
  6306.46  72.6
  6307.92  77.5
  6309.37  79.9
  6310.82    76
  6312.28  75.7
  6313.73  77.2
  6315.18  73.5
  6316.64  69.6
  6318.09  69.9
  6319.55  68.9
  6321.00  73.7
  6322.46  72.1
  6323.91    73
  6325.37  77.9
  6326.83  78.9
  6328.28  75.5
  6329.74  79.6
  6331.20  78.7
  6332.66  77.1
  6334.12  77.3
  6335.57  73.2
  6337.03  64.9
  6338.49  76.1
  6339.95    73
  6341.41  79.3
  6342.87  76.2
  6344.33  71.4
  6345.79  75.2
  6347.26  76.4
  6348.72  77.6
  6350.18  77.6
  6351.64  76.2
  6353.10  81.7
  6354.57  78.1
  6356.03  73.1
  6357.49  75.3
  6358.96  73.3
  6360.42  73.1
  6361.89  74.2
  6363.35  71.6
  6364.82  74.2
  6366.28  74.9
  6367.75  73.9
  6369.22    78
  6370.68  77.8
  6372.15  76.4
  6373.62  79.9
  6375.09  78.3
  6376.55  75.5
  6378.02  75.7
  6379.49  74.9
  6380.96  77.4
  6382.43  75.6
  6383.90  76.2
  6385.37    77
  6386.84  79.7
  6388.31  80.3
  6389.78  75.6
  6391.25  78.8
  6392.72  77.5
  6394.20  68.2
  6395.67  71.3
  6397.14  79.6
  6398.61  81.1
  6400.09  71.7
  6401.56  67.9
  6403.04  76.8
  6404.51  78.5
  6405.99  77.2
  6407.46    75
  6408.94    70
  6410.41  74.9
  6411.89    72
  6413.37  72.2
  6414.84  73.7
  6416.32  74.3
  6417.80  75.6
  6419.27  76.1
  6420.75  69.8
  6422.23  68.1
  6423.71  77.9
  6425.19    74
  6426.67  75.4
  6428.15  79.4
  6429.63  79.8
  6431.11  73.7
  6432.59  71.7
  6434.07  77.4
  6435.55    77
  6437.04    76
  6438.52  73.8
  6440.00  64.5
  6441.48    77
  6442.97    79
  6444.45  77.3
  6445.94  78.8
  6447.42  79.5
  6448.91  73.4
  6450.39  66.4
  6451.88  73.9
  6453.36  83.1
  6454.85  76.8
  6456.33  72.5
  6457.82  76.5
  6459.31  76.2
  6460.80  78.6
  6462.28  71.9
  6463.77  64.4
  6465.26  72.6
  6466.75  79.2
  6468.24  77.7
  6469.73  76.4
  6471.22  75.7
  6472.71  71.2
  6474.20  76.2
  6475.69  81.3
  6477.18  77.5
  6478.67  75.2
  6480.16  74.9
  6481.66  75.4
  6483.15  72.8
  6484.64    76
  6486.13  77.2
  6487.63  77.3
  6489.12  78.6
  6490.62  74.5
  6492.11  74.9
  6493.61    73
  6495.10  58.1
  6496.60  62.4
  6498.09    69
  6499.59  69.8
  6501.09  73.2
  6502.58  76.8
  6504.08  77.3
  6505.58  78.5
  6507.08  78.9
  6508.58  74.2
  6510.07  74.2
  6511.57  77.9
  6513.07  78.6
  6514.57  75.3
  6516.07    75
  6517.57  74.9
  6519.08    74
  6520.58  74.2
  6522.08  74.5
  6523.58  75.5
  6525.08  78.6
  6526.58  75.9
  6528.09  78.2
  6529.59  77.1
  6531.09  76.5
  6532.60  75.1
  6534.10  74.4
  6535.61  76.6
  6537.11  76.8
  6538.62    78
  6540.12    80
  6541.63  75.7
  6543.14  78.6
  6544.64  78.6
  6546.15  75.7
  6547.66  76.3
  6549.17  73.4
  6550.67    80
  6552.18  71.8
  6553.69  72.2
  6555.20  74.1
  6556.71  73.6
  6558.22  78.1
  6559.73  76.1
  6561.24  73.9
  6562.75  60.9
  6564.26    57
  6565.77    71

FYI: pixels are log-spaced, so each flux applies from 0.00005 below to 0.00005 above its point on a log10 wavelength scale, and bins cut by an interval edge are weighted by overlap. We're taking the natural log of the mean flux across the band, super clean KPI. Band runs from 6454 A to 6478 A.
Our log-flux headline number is 4.32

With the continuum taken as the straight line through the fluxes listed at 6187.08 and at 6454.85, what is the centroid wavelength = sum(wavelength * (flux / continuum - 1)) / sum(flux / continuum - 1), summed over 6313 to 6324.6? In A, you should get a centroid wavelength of 6319.3 A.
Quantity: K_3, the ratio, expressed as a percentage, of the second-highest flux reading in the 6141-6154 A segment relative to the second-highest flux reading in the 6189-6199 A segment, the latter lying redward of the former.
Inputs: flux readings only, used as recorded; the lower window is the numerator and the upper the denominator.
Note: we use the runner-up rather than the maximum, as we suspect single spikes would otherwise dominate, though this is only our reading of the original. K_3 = 95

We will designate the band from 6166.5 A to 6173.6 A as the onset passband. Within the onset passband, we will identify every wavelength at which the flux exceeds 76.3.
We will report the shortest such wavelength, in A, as 6172.85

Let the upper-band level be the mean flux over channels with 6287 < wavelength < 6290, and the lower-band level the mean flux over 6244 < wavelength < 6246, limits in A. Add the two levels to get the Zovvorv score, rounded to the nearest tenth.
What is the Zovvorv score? 151.8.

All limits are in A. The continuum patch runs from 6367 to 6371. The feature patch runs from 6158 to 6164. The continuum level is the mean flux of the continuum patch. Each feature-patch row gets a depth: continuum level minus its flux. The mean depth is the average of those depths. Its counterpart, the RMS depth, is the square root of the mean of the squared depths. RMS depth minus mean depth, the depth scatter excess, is 5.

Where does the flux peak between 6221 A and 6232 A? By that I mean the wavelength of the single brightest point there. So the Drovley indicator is 6225.67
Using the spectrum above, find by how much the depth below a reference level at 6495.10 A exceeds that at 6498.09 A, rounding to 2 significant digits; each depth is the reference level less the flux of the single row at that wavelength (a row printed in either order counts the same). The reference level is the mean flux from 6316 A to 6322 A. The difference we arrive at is 11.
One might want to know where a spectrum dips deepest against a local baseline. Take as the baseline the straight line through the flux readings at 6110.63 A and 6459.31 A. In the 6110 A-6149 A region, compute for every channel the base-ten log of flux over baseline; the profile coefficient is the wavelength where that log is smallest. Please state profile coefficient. 6123.31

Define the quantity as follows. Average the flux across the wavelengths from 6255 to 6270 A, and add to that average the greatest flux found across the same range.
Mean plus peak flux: 153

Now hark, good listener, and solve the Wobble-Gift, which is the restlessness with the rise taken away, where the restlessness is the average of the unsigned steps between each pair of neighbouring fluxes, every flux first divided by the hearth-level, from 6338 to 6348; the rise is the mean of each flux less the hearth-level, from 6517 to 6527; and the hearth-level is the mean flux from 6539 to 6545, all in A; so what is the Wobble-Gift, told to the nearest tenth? 2.9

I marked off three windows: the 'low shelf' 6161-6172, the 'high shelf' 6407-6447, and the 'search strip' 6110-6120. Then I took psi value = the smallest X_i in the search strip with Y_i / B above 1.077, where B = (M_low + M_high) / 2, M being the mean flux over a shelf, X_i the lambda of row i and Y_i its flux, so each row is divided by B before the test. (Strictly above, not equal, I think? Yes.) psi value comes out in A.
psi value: 6110.63 A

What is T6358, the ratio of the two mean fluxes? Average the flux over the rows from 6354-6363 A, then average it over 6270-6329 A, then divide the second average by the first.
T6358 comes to 1.02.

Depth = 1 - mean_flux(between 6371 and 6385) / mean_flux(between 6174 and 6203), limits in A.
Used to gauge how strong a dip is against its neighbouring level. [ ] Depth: 0.012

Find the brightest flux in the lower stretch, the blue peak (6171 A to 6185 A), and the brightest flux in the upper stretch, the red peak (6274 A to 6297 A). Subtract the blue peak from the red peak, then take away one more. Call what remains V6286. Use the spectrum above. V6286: 1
